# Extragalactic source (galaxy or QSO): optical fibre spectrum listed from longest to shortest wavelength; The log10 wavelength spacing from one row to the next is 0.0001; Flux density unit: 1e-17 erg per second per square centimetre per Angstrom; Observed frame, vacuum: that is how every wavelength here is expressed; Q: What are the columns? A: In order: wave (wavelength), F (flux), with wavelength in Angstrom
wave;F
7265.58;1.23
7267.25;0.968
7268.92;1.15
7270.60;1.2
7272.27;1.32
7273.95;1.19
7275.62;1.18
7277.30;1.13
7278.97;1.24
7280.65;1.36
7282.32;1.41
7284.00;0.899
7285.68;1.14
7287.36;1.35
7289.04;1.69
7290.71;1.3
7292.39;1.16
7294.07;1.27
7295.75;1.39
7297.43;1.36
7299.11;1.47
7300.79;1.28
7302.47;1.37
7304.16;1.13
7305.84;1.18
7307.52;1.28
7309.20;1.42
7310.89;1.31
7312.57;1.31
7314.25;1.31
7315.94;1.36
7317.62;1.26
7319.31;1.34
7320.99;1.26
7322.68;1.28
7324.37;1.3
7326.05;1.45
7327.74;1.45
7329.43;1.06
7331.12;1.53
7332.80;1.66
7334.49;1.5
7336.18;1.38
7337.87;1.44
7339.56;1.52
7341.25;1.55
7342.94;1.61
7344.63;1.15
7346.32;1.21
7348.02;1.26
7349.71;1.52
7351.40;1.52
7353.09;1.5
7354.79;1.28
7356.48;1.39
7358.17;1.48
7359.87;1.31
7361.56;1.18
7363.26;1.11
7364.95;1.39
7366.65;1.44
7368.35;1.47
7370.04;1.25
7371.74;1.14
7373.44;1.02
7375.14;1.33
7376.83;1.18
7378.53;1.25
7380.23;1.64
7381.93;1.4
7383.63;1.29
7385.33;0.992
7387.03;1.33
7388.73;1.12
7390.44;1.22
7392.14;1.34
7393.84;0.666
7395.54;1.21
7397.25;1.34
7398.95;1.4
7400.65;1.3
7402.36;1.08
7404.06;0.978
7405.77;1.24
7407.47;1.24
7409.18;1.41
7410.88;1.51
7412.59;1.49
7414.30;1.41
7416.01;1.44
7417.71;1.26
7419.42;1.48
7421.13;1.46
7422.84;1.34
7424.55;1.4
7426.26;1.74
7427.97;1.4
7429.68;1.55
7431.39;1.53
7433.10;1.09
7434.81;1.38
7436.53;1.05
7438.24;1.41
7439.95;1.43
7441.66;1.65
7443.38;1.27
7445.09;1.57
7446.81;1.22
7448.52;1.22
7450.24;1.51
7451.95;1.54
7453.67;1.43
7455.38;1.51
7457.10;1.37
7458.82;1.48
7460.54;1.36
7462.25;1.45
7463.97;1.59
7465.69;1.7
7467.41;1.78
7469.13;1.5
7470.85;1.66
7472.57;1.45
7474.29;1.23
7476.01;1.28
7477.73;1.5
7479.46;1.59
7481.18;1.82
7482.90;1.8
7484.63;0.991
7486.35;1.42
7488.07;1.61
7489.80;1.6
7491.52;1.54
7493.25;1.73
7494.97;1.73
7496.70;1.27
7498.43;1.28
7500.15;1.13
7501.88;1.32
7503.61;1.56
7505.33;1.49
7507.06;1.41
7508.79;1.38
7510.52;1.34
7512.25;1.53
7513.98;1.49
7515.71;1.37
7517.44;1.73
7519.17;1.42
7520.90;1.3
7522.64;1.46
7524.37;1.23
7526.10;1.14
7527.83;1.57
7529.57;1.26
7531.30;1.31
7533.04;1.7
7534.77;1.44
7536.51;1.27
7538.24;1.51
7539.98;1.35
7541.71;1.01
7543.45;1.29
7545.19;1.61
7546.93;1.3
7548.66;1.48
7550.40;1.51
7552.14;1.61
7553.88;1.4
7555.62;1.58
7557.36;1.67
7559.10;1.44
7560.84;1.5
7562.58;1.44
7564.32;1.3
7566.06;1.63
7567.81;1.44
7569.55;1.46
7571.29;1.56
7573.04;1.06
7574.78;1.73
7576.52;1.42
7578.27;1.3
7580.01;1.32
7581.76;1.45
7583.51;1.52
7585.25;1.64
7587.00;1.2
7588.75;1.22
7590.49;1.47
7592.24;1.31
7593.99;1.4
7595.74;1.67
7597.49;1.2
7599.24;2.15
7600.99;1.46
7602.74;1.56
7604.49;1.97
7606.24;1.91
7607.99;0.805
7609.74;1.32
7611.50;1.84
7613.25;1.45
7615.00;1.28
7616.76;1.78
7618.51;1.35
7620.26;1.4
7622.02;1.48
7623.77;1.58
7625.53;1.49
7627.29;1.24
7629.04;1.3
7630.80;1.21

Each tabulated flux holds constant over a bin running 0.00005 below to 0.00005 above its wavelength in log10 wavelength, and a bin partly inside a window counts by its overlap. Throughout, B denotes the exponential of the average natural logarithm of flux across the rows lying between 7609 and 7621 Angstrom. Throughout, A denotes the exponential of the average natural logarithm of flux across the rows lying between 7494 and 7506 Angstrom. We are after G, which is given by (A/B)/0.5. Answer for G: 1.88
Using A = 1.38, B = 1.47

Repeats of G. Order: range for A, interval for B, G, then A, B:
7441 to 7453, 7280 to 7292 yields 2.20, 1.42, 1.29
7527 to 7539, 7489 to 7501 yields 1.97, 1.43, 1.45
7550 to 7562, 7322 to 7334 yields 2.22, 1.53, 1.38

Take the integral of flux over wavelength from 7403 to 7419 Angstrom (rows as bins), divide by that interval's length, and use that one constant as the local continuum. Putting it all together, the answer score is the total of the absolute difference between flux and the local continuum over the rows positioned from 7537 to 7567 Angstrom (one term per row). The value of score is 2.8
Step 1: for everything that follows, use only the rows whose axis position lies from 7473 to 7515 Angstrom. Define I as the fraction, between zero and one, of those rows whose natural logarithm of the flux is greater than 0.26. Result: 0.75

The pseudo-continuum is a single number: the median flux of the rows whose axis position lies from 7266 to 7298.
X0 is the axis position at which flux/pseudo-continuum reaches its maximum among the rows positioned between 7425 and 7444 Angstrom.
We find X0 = 7426.26 Angstrom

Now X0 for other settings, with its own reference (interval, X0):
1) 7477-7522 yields 7481.18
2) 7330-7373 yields 7332.80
